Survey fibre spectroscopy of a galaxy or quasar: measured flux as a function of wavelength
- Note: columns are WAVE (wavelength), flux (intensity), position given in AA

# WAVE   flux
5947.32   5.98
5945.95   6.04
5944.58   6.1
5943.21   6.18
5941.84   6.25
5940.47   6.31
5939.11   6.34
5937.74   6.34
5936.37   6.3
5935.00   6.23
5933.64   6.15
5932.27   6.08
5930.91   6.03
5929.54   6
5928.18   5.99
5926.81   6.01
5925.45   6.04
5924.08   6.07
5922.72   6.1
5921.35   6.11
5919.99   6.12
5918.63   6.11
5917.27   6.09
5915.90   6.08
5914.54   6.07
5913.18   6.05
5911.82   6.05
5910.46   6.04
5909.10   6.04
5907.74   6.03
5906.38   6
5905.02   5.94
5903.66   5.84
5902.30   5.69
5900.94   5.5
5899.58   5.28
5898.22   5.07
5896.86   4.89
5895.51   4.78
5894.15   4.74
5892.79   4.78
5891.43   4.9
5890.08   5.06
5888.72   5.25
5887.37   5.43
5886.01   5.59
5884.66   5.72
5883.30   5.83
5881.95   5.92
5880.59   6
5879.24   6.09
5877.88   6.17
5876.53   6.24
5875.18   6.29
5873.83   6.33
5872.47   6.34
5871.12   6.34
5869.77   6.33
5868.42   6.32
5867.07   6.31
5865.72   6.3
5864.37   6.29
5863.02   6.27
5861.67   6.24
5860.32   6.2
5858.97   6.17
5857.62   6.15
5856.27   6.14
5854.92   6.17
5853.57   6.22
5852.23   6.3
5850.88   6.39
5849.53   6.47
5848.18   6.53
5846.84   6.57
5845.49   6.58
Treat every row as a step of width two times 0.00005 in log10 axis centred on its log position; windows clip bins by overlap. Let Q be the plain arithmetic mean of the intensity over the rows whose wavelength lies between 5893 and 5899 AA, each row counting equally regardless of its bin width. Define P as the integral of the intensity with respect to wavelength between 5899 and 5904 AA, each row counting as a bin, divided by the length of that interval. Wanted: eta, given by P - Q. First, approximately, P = 5.56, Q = 4.9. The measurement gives 0.7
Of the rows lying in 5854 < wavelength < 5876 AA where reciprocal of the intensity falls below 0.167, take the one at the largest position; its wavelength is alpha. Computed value 5875.18 AA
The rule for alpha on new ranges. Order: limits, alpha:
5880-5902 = 5880.59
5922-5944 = 5943.21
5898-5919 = 5918.63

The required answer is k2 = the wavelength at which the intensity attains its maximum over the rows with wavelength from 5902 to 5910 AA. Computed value 5909.10 AA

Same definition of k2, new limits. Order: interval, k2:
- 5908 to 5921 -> 5919.99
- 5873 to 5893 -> 5873.83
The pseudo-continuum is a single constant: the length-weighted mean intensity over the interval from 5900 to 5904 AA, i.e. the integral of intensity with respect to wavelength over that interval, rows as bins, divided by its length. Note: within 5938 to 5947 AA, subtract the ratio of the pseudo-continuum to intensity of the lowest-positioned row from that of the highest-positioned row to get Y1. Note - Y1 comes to 0.04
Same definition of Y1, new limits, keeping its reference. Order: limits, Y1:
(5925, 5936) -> -0.03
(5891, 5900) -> -0.08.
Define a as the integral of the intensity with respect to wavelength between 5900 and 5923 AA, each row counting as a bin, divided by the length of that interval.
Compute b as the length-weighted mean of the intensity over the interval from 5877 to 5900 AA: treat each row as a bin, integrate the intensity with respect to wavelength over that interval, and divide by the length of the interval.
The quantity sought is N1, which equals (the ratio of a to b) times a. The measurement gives 6.6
